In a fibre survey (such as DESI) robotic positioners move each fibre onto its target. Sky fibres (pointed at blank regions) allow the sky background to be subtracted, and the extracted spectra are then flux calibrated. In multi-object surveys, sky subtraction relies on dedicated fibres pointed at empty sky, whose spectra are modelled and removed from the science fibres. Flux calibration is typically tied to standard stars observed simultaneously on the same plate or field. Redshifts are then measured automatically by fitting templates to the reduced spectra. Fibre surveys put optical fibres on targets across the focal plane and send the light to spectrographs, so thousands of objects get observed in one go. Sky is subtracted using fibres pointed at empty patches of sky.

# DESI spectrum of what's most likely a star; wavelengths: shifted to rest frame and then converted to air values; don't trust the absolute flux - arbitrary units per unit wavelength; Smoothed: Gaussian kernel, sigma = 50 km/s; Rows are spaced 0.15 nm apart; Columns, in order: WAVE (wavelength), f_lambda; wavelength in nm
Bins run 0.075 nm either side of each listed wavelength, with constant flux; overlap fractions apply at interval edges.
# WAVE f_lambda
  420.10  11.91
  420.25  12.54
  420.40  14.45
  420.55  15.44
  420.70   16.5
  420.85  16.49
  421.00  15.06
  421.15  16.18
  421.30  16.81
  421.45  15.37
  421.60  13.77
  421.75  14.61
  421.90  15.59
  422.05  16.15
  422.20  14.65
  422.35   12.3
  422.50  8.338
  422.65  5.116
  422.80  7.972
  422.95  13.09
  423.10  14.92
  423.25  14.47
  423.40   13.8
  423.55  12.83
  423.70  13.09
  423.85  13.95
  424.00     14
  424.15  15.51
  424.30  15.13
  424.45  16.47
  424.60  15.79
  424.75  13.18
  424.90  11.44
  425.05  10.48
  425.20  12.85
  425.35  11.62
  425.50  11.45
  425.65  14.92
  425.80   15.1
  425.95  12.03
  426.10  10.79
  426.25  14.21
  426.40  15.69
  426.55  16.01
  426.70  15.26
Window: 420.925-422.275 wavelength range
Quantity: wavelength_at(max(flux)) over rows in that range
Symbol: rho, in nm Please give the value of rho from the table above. 421.30 nm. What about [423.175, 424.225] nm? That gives 424.15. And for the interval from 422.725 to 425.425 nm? 424.45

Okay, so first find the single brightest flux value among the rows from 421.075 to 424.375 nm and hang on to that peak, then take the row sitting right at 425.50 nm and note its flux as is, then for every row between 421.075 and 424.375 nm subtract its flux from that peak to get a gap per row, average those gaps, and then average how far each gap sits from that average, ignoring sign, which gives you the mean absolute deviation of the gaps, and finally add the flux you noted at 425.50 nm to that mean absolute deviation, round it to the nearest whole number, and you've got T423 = 13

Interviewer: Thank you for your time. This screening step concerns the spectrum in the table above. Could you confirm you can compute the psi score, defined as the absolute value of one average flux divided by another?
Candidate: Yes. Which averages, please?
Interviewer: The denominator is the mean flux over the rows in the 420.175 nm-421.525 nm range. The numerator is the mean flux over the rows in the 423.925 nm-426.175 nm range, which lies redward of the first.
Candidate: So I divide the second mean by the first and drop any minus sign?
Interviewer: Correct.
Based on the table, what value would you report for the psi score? 0.87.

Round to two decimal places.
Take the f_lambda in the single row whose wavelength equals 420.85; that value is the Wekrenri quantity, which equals 16.49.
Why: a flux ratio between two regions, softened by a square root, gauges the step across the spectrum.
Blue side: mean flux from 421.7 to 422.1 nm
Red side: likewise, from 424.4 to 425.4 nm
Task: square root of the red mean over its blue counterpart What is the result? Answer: 0.92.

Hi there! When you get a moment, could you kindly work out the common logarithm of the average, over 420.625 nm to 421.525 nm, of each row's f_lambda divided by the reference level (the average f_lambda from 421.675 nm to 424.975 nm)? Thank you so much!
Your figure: 0.08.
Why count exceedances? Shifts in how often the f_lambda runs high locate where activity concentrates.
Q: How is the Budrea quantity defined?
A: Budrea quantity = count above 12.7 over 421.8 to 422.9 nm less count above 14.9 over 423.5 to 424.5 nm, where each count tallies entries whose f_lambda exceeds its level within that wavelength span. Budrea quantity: 0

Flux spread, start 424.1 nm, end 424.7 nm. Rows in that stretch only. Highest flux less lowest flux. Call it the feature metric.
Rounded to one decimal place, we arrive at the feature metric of 1.3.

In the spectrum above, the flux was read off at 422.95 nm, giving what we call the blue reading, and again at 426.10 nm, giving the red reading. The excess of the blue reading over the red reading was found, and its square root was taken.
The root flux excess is 1.52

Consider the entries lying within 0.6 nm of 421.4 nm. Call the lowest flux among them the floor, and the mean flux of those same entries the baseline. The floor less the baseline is -1.7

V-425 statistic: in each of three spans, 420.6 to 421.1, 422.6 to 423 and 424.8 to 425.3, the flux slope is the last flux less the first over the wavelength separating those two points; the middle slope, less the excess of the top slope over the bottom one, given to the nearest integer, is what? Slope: 17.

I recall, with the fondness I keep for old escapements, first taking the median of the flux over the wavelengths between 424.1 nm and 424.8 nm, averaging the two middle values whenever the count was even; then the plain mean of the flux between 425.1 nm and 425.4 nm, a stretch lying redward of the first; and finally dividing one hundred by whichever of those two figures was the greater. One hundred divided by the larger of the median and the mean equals 6.45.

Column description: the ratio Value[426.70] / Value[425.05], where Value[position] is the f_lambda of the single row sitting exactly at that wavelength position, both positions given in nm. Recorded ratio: 1.5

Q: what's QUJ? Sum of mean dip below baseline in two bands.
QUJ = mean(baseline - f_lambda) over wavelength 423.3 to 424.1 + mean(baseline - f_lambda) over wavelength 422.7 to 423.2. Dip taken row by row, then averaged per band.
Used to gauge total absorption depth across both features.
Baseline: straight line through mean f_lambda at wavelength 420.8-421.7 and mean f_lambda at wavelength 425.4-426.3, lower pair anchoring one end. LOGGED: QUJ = 3.4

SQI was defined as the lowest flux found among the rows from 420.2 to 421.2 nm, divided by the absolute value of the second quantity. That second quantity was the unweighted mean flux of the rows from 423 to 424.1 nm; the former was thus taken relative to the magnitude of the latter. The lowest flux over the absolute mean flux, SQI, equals 0.9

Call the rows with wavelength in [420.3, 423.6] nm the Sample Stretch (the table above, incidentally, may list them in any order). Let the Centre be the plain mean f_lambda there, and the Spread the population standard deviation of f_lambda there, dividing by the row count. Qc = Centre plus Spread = 16.8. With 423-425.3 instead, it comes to 15.4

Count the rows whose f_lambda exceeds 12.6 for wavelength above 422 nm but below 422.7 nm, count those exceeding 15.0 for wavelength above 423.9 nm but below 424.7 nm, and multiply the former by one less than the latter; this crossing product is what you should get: 6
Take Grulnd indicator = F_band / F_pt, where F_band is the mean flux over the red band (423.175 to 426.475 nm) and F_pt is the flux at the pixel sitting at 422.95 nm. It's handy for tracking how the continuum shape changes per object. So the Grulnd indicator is 1.04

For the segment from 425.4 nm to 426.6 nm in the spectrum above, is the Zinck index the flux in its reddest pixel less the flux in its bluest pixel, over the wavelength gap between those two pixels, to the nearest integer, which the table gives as 4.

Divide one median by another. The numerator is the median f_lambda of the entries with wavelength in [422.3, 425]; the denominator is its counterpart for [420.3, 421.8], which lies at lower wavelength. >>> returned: 0.876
